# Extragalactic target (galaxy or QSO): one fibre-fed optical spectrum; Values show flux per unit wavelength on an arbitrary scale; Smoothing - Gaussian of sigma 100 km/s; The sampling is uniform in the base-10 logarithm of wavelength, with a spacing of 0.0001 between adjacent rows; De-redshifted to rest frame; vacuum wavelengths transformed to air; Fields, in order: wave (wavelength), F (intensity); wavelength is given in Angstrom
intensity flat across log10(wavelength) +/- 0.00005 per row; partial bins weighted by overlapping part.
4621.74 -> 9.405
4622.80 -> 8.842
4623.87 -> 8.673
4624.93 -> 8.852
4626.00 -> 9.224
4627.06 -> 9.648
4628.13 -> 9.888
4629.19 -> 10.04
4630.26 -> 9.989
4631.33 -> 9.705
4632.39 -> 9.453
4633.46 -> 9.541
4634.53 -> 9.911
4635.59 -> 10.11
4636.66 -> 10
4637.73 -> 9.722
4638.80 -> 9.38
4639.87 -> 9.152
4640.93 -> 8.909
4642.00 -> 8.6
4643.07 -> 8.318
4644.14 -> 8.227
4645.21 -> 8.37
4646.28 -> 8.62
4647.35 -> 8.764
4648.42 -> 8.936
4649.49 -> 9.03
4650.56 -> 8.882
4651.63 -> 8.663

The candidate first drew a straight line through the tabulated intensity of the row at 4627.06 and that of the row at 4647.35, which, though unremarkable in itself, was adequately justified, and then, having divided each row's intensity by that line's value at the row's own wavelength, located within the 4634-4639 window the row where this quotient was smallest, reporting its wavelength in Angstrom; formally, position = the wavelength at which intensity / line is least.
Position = 4638.80 Angstrom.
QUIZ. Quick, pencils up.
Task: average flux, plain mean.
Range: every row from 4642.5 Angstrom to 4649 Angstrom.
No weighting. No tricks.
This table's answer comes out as 8.54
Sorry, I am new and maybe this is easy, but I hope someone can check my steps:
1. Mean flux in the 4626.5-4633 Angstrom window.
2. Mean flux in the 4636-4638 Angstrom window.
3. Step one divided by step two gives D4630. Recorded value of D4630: 0.99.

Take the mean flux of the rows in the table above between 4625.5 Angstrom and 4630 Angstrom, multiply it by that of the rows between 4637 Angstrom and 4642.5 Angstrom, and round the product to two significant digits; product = 89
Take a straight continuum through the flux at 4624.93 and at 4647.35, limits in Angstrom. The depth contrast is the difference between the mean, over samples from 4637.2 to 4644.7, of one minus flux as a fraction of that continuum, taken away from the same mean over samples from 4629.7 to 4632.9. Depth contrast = -0.09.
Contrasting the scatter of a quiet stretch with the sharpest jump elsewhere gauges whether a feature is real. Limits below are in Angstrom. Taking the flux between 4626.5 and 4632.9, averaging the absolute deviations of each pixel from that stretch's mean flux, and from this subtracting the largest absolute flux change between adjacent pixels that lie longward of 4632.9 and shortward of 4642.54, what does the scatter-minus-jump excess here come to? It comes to -0.18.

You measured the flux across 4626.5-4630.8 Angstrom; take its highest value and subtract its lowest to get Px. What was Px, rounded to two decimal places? 0.39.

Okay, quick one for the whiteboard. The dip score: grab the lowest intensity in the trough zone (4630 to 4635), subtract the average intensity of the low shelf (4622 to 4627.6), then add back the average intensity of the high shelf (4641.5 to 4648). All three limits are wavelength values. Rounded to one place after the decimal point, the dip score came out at 8.9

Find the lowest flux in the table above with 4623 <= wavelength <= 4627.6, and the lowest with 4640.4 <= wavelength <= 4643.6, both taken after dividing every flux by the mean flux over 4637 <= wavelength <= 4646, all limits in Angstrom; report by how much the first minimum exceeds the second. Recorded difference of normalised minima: 0.040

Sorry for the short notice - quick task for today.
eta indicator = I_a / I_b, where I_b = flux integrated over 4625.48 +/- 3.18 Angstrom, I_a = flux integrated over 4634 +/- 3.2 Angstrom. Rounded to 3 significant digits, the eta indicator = 1.07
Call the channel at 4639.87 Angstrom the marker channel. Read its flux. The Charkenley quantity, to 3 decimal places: 9.152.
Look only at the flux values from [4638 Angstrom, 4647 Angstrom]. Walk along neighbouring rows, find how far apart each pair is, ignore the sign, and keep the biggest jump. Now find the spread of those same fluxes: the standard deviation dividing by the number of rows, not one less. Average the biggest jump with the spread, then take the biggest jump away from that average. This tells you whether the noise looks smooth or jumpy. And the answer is 0.04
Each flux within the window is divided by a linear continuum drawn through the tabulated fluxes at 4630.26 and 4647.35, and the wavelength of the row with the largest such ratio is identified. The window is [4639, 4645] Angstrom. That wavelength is 4639.87 Angstrom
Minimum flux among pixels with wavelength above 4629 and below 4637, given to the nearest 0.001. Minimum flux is 9.453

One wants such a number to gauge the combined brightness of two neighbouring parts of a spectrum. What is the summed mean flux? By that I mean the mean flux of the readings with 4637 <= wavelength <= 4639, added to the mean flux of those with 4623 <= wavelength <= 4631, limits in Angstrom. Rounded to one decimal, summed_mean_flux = 19.0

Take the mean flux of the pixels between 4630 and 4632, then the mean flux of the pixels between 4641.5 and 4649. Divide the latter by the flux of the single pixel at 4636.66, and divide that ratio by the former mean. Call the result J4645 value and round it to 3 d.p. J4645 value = 0.087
